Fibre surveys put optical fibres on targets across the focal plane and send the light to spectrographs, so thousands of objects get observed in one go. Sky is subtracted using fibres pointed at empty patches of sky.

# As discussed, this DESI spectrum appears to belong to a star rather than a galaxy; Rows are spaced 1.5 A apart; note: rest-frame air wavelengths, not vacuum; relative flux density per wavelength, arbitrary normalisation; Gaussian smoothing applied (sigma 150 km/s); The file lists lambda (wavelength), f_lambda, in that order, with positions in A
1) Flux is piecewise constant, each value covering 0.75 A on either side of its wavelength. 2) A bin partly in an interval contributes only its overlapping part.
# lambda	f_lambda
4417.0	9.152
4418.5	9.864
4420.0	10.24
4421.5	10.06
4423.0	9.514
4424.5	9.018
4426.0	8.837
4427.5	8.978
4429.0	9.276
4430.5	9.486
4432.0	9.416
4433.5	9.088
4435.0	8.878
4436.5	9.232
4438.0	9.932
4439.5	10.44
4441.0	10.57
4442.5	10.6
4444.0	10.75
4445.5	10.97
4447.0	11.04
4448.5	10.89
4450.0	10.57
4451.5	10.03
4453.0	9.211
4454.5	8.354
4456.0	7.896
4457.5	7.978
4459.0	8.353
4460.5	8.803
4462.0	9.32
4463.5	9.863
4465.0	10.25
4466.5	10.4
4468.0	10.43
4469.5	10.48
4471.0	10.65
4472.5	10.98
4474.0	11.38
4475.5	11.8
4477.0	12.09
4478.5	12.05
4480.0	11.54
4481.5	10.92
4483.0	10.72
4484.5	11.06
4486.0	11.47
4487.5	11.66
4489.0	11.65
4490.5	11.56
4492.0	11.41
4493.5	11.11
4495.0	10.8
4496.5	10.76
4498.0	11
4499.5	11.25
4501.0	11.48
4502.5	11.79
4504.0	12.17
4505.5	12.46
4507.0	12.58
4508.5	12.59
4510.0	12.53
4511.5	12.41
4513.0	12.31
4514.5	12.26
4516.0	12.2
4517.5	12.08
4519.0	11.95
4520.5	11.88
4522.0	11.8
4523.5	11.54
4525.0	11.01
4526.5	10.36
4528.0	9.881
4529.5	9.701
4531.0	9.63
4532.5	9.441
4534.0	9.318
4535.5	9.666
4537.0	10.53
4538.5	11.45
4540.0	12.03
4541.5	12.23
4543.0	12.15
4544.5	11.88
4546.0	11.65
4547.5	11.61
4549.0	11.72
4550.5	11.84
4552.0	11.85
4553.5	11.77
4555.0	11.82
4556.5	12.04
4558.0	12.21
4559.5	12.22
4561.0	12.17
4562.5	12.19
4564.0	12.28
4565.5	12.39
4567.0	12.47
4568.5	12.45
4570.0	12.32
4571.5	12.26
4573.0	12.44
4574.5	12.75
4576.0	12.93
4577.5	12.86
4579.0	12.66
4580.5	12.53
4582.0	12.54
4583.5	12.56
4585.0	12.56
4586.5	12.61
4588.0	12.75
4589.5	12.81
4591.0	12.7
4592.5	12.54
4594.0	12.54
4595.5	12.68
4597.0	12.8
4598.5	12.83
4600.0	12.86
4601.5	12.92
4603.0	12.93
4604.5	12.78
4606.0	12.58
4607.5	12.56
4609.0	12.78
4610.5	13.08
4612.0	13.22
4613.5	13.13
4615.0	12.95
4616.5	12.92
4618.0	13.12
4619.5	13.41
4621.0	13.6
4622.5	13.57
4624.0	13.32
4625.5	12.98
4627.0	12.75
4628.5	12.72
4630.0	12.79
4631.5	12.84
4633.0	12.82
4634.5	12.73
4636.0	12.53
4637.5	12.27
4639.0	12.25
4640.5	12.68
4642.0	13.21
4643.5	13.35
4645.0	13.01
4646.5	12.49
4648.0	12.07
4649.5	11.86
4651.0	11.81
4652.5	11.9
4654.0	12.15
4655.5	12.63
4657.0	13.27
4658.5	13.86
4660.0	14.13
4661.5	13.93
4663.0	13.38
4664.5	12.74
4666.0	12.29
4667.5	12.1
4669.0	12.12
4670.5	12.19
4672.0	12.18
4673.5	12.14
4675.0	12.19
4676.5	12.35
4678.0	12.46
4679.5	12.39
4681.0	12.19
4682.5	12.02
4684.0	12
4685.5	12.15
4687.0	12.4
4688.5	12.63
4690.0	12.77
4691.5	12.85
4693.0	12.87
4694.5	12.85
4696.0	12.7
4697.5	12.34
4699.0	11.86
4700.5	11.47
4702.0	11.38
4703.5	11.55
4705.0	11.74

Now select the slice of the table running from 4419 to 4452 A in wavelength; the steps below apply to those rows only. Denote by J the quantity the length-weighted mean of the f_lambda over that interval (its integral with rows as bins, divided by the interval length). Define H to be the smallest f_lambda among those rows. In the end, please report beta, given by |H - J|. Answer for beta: 1.1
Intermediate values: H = 8.837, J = 9.9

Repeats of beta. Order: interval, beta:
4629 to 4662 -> 0.9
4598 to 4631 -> 0.4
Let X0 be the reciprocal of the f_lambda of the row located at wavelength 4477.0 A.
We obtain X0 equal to 0.083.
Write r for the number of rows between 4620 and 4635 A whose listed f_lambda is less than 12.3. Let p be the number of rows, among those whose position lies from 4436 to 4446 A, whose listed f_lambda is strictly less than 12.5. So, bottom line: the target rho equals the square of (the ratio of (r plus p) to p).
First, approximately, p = 7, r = 0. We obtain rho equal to 1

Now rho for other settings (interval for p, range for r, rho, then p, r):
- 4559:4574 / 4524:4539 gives 4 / 10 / 10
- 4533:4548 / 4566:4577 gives 1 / 10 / 1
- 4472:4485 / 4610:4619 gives 1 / 9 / 0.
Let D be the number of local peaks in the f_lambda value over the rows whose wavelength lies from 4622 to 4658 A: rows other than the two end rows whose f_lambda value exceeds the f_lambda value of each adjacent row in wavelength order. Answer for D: 2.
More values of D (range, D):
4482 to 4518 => 2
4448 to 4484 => 1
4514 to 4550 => 1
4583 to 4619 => 3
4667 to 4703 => 3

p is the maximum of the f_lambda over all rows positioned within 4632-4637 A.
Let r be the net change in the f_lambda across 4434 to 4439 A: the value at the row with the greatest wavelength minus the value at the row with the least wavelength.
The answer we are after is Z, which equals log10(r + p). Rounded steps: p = 12.82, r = 1.05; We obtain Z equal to 1.14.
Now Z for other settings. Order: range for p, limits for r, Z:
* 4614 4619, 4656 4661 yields 1.15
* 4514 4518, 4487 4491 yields 1.08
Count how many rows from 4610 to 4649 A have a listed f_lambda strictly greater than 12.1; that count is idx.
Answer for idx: 25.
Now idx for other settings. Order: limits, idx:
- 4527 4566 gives 8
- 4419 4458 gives 0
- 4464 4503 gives 0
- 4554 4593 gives 24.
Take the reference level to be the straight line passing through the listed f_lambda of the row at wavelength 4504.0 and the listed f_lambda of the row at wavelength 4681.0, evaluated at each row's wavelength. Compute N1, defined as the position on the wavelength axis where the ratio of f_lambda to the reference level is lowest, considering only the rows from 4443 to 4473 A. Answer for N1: 4456.0 A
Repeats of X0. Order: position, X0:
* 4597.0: 0.078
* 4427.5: 0.111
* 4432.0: 0.106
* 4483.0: 0.093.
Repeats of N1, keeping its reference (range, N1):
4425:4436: 4426.0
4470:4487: 4471.0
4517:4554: 4534.0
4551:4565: 4553.5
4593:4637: 4636.0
